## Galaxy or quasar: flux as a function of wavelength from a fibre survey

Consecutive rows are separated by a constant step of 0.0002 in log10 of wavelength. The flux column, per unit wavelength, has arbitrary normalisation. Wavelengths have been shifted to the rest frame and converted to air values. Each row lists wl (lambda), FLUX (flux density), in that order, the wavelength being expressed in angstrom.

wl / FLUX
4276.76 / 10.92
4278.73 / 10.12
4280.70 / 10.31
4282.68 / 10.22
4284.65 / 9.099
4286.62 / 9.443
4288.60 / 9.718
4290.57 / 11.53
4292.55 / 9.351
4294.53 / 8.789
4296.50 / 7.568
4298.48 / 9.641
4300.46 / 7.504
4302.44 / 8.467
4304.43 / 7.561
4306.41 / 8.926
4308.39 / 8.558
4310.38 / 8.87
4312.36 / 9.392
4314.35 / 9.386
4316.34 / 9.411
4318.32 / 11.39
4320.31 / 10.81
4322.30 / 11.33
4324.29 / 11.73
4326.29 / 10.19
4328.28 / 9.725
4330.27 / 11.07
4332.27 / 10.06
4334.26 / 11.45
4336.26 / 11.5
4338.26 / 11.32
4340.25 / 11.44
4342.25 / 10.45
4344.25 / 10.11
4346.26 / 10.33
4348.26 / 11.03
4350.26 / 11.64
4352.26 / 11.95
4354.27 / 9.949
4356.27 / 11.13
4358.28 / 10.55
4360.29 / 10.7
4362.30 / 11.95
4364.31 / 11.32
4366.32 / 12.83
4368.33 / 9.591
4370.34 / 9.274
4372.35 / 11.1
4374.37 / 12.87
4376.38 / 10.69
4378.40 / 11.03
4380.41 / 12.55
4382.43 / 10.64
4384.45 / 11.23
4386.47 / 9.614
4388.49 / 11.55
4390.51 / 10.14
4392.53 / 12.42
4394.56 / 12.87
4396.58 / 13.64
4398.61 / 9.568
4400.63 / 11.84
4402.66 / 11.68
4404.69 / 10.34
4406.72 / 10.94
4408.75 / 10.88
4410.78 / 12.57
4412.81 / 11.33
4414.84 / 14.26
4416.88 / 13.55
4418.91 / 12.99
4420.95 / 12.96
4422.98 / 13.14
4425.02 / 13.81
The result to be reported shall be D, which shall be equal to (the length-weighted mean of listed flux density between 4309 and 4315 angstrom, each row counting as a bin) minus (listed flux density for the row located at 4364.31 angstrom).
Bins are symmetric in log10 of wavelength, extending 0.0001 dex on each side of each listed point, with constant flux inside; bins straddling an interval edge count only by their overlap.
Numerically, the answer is -2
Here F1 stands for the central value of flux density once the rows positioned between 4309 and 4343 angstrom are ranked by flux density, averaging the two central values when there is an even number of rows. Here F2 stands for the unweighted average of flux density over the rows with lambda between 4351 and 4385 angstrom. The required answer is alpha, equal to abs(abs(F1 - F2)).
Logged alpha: 0.3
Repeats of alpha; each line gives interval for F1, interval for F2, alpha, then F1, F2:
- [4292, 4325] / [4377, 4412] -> 2.0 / 9.35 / 11.4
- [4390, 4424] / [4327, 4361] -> 1.6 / 12.42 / 10.8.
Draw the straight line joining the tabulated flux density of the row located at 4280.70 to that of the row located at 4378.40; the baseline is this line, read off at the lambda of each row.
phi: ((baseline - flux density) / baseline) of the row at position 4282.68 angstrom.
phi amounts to 0.01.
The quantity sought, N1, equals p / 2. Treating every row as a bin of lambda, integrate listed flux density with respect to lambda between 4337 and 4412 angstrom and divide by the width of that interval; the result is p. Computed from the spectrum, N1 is 5.6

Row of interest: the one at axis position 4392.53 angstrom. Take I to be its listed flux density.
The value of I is 12.42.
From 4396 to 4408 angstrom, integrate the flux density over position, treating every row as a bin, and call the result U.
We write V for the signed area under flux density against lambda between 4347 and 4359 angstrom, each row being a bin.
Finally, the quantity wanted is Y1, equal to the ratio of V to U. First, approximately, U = 135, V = 133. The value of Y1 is 0.98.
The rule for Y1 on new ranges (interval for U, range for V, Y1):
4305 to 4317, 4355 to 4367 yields 1.26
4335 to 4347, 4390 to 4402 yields 1.09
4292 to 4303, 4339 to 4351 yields 1.39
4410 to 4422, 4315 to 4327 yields 0.83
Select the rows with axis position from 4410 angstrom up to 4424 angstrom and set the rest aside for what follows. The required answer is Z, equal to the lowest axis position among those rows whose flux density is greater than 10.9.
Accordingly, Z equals 4410.78 angstrom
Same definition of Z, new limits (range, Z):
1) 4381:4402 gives 4384.45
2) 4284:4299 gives 4290.57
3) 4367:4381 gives 4372.35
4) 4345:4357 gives 4348.26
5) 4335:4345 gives 4336.26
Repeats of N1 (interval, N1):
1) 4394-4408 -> 5.7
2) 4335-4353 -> 5.5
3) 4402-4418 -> 6.0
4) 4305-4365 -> 5.3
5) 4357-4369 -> 5.6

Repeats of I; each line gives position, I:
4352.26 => 11.95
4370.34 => 9.274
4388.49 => 11.55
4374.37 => 12.87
